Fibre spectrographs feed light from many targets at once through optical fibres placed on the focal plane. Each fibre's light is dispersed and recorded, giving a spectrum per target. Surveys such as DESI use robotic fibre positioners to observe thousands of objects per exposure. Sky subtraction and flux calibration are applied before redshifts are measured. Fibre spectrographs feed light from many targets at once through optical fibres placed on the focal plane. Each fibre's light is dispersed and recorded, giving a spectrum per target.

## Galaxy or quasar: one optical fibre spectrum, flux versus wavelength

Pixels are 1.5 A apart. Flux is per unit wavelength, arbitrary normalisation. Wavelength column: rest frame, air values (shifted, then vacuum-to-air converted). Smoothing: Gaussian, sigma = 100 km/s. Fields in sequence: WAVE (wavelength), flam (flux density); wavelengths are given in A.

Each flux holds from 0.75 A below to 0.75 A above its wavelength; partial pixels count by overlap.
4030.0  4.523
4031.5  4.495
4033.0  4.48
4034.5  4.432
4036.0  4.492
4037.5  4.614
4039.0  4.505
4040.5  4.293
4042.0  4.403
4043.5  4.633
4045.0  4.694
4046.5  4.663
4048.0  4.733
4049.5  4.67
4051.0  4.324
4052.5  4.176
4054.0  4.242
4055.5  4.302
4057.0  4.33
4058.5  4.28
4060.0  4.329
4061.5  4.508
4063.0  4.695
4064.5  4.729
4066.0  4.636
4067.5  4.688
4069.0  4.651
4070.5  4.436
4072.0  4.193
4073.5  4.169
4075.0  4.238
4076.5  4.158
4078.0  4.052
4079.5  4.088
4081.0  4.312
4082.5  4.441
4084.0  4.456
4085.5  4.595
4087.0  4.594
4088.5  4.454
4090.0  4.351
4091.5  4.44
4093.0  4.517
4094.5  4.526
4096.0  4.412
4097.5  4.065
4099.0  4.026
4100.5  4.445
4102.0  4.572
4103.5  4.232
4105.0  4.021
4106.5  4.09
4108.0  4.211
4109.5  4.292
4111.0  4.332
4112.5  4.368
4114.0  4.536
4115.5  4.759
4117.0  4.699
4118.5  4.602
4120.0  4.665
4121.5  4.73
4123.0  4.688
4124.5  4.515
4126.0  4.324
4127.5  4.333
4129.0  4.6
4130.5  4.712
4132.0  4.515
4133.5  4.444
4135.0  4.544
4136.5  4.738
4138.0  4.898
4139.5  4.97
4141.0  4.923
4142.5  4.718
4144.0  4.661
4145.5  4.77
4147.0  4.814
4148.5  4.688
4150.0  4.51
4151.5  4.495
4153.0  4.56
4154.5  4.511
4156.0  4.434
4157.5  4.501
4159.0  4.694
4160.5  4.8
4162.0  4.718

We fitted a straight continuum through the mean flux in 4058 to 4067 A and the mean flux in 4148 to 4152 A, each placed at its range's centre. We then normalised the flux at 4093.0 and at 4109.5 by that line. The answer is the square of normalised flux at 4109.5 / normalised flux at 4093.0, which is 0.90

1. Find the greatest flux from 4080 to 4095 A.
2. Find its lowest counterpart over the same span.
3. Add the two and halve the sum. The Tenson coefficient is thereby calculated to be 4.45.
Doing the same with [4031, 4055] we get 4.45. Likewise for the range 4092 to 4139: 4.46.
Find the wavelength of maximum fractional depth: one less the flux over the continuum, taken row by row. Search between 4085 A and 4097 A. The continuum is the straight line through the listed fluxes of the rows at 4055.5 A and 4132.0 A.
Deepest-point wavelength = 4090.0 A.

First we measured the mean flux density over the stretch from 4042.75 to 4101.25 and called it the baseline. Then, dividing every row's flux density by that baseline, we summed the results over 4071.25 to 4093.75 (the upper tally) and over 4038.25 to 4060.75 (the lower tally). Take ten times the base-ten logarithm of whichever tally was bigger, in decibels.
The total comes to 11.8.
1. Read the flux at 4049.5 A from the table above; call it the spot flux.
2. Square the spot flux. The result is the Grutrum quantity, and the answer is 22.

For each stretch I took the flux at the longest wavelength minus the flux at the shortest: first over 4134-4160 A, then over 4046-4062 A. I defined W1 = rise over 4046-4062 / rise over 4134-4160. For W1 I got -1.0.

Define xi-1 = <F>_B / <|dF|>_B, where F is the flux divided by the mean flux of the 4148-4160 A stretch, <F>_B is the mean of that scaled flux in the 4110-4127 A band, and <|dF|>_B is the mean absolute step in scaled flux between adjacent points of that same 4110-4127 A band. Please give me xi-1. 41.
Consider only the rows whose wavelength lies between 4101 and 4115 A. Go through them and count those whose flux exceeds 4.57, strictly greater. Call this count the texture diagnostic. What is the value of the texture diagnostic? 1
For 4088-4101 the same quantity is 0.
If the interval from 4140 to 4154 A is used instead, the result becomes 6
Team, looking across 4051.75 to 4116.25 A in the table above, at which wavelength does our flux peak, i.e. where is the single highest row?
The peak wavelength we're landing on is 4115.5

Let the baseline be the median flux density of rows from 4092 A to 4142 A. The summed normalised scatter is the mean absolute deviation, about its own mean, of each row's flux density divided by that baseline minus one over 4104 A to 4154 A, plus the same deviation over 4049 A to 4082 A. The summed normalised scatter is 0.081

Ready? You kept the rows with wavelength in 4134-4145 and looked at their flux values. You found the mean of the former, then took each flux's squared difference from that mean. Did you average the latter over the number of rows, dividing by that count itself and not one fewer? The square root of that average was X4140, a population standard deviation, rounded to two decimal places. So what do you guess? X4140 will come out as 0.14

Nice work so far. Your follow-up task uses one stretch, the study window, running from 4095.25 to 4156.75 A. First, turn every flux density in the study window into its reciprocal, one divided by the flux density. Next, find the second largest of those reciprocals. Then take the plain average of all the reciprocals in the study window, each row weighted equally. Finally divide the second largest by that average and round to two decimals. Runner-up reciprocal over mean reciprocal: 1.12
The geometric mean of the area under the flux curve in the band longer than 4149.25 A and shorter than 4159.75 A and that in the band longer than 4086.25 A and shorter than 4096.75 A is 47.2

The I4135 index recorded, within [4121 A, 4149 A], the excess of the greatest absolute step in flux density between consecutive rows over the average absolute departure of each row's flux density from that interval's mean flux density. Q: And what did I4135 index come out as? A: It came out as 0.12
